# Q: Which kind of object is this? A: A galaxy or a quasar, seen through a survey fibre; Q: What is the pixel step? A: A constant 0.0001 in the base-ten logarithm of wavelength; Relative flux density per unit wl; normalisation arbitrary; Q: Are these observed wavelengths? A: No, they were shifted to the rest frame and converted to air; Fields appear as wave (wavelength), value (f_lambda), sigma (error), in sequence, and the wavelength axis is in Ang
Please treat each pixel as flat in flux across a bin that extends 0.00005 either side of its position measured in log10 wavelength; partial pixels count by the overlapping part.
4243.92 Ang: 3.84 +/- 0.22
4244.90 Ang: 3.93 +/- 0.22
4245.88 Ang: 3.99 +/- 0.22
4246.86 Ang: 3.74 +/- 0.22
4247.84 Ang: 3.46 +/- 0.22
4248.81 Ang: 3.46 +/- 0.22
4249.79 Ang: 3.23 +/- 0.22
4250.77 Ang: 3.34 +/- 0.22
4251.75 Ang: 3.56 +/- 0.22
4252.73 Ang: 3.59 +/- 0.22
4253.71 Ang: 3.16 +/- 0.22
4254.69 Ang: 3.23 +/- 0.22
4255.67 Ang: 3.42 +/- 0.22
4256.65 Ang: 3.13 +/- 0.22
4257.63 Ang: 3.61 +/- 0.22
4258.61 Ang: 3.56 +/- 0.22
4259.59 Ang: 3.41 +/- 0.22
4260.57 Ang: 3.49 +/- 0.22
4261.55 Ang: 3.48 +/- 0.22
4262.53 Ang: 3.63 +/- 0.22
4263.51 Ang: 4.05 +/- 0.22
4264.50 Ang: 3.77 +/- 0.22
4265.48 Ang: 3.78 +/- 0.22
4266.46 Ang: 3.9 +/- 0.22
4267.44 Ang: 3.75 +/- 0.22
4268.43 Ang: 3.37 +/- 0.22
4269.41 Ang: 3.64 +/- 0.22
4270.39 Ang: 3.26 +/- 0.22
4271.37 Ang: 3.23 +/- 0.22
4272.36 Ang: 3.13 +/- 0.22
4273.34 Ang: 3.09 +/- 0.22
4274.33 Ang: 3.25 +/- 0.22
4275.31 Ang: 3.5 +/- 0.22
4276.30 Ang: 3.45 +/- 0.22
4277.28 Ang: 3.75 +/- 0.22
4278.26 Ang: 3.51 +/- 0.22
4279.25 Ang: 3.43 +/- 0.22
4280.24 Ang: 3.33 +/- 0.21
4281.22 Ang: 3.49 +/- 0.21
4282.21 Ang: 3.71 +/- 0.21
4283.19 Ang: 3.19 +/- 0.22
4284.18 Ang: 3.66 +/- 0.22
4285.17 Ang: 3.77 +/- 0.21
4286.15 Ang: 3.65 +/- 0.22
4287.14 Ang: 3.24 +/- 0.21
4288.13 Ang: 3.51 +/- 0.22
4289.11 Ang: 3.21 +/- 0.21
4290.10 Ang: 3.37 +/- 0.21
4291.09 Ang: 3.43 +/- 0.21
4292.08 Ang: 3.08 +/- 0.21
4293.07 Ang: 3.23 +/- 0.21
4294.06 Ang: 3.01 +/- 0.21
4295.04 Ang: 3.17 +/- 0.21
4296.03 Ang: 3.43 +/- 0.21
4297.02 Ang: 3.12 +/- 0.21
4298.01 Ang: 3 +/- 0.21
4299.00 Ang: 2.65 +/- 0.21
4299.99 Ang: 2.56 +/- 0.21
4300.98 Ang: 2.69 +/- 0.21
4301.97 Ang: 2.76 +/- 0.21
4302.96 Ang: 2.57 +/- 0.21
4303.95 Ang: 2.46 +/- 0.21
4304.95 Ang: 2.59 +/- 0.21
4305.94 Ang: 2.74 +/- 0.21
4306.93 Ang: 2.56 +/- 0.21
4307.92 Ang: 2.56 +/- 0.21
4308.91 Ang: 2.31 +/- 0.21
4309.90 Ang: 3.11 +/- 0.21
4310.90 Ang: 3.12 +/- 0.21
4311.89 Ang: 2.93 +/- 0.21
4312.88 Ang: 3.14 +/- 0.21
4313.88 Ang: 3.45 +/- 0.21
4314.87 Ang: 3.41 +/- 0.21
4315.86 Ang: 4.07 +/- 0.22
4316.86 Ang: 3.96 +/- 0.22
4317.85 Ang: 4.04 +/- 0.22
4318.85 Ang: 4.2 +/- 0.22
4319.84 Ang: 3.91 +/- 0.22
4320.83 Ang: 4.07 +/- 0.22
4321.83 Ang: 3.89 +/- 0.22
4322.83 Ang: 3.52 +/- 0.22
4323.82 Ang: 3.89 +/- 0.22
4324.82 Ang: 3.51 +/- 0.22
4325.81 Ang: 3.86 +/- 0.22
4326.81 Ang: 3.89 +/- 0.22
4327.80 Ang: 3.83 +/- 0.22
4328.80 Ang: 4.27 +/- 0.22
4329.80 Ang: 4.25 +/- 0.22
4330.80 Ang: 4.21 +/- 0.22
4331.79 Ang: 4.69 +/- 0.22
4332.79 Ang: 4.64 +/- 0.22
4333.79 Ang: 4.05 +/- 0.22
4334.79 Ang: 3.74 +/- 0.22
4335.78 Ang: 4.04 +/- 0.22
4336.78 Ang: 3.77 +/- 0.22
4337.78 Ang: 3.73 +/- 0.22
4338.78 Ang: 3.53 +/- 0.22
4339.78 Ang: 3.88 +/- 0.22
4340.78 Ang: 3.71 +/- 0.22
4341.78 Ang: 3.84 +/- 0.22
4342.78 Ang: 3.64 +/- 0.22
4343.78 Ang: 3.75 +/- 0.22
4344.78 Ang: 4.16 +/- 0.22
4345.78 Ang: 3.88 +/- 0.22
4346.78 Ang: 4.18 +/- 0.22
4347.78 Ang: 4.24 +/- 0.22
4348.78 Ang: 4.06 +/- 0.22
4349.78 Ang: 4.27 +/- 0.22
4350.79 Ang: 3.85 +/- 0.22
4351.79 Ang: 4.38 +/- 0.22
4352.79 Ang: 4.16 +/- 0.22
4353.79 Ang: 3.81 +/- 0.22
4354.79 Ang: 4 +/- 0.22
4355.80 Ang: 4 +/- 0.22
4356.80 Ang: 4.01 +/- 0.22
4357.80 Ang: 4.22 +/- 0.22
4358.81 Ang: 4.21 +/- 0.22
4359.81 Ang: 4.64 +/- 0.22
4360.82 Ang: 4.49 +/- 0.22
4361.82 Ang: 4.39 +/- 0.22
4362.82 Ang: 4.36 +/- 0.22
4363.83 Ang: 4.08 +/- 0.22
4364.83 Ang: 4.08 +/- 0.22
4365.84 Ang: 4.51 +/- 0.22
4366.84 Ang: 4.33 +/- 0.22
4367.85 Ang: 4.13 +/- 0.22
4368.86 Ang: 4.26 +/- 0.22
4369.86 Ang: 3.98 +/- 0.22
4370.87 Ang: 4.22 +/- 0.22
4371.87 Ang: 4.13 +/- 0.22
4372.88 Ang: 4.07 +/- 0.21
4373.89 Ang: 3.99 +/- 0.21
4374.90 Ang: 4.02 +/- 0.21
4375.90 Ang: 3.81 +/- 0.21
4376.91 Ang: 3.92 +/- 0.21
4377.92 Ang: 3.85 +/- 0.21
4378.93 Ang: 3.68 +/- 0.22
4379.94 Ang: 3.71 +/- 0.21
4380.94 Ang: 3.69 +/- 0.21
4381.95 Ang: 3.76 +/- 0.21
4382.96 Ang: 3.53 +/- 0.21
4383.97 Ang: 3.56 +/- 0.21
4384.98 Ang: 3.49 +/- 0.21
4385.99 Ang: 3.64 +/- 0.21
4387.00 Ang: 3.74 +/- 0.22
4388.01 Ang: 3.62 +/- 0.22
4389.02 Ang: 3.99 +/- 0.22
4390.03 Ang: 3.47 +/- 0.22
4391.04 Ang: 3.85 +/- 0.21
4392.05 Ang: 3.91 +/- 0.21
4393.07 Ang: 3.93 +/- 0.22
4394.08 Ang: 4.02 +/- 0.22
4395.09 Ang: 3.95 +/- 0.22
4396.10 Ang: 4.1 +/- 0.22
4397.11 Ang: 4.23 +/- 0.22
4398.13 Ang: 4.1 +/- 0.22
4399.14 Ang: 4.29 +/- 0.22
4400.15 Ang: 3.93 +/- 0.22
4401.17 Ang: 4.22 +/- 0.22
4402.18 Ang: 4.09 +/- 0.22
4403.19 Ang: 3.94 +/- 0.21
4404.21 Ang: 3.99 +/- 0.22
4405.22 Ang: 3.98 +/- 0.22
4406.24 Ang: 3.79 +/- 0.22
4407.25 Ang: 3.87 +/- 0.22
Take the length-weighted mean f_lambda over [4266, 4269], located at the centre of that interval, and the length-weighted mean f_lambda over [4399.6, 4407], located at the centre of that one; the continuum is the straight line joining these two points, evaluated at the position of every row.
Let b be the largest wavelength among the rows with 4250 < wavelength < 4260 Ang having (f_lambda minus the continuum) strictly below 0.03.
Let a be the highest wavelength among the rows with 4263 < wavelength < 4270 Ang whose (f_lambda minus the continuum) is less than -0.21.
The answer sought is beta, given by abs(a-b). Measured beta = 8.8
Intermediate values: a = 4268.43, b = 4259.59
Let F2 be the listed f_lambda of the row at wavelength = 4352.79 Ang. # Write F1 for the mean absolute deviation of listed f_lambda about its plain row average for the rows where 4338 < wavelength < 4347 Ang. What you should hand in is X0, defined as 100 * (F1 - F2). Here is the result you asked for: -400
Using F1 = 0.16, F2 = 4.16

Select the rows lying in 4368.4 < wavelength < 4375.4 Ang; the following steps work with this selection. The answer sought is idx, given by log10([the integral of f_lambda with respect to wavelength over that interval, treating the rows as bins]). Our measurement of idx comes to 1.46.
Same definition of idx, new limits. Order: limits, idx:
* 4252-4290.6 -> 2.13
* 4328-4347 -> 1.88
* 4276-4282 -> 1.32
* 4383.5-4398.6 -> 1.76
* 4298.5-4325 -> 1.93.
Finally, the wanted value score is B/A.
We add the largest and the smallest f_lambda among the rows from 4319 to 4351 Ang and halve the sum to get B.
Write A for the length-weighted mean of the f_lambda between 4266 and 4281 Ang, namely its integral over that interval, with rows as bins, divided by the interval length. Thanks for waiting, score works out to 1.19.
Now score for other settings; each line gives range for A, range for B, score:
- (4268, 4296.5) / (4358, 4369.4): 1.29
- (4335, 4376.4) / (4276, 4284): 0.85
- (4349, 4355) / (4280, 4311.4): 0.74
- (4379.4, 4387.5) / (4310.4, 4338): 1.05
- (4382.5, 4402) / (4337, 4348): 1.00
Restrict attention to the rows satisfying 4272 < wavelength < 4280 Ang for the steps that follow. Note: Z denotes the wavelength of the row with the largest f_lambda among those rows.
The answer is 4277.28 Ang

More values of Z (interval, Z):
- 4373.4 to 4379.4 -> 4374.90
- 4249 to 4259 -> 4257.63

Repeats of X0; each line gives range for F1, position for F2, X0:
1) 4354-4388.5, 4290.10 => -313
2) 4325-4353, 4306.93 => -232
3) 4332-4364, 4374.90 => -379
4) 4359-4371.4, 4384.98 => -333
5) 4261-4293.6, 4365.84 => -430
